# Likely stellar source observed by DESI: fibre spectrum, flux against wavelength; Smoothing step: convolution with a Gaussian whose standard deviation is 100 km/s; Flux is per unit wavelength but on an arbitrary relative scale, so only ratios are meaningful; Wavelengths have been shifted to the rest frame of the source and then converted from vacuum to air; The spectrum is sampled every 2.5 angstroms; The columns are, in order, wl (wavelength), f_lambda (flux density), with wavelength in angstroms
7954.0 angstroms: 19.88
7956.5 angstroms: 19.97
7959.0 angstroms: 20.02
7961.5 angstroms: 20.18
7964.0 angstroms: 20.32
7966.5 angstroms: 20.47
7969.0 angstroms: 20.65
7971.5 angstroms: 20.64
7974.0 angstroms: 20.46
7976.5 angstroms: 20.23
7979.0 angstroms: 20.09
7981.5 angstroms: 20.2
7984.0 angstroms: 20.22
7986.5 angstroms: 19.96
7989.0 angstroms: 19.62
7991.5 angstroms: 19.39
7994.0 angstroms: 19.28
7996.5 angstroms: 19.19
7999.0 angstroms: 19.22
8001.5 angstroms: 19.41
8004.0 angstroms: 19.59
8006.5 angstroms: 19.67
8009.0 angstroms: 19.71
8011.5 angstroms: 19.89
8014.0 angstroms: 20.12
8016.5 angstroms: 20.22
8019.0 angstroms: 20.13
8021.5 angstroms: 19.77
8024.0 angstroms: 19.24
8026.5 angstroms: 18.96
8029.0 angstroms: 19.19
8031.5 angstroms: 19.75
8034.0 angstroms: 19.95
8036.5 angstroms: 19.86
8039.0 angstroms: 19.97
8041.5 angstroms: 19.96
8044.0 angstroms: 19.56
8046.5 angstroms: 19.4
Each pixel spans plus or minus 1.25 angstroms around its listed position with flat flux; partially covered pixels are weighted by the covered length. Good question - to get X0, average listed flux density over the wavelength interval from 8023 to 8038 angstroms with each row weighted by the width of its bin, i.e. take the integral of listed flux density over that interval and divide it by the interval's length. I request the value 19.5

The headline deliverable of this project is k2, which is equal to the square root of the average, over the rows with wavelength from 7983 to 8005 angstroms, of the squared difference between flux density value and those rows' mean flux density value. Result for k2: 0.33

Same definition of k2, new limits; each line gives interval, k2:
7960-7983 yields 0.19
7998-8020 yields 0.32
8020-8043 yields 0.37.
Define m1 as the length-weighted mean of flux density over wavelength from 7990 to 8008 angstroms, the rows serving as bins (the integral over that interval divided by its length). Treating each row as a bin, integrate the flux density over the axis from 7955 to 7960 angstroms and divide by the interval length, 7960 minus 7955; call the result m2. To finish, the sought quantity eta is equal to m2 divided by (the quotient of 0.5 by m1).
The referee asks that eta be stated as 776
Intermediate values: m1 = 19.4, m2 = 20.0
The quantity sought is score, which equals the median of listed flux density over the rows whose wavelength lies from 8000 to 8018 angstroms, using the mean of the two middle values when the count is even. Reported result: 19.7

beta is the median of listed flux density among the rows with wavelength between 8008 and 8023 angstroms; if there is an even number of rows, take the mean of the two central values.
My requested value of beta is 20.0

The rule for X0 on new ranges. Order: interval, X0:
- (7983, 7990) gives 19.9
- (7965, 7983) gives 20.4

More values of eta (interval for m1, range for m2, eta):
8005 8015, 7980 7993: 788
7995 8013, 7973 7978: 794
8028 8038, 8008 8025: 784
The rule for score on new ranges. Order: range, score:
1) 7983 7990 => 20.0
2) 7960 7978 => 20.5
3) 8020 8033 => 19.2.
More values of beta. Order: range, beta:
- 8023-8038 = 19.5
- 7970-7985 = 20.2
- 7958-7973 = 20.4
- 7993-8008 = 19.3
